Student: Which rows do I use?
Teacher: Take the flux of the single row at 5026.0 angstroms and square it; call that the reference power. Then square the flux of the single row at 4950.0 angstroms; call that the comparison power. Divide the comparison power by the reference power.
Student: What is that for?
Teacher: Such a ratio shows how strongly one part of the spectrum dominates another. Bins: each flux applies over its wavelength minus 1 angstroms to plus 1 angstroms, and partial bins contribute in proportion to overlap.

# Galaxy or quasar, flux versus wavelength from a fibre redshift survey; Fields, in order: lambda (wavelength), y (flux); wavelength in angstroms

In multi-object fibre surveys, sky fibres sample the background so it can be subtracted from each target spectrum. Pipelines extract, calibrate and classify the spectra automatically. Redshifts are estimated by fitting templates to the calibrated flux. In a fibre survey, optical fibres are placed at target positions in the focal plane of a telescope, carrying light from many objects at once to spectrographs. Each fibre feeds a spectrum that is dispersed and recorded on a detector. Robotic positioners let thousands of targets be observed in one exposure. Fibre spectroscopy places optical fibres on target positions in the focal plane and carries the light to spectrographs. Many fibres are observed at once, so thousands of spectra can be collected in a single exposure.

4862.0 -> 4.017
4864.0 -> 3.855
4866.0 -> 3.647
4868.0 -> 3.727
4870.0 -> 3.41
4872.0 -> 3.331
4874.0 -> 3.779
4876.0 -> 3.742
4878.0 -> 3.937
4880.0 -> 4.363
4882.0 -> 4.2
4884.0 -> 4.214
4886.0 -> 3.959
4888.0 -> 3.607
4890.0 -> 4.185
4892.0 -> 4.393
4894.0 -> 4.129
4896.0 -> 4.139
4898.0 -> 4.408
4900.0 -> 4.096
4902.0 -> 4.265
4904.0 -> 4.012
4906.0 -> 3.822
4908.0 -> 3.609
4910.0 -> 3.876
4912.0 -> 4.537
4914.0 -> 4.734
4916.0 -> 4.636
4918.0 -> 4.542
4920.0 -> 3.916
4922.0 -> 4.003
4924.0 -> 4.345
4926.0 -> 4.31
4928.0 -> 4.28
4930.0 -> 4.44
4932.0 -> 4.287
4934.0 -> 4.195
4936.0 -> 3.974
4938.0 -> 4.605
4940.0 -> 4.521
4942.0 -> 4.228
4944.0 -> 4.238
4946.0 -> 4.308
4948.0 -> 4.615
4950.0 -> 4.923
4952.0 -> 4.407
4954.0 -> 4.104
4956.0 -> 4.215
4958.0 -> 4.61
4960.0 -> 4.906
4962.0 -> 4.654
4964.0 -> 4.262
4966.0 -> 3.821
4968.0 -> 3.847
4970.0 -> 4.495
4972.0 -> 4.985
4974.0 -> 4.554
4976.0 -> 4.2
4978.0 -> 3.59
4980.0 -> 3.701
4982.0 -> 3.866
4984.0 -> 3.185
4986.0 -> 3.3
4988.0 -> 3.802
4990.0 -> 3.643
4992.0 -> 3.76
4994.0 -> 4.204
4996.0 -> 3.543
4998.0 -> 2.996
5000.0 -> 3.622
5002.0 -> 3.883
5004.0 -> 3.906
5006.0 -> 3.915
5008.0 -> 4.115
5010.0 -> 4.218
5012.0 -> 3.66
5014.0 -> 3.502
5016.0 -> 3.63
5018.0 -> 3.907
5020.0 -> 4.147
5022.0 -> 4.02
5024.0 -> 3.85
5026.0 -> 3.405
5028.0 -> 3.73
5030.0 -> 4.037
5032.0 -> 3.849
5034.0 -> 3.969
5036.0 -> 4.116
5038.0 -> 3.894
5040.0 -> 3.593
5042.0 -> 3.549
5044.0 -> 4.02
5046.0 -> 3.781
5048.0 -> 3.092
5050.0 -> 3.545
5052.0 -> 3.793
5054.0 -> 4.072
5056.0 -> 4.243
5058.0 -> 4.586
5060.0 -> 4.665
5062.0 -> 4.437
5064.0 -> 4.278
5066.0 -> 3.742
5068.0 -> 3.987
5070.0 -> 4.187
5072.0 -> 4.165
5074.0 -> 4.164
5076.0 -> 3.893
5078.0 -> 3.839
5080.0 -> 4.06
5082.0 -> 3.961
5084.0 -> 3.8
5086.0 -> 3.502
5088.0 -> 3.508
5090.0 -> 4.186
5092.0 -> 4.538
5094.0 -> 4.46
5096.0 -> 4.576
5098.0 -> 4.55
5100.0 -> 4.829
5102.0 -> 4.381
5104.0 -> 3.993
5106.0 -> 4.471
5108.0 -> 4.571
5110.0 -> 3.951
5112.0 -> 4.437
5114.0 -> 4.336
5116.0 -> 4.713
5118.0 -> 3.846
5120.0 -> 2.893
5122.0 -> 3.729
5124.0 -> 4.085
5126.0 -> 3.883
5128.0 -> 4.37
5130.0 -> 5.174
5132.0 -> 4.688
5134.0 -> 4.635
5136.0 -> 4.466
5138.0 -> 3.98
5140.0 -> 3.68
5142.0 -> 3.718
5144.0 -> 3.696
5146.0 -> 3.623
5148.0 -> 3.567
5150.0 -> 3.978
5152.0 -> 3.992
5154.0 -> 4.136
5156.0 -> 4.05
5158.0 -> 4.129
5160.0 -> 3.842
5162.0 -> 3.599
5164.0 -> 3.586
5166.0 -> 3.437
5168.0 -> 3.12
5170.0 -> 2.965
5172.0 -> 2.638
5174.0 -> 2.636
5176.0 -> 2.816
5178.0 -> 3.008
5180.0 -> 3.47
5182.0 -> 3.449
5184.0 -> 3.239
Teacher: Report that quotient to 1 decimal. 2.1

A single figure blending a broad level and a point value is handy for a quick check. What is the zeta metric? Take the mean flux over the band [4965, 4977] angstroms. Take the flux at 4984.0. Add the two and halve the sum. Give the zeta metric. 3.75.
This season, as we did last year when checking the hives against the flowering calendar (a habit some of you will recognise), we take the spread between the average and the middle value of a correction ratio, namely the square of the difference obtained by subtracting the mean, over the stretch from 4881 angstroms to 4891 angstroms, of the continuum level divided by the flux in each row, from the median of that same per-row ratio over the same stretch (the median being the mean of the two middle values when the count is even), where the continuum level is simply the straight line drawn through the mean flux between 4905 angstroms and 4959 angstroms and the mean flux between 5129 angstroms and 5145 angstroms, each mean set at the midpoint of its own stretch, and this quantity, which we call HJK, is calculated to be 0.0018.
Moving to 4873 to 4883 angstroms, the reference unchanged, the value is 0.0002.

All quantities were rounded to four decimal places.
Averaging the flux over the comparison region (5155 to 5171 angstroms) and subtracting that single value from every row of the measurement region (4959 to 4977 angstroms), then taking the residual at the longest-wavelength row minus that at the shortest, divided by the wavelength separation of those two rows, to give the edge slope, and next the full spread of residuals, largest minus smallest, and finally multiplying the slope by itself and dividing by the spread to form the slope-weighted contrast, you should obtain 0.0017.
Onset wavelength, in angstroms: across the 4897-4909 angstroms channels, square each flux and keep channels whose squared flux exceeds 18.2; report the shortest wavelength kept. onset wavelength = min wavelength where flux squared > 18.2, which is 4898.0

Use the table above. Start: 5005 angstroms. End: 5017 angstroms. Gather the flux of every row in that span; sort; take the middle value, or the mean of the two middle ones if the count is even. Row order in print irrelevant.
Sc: 3.8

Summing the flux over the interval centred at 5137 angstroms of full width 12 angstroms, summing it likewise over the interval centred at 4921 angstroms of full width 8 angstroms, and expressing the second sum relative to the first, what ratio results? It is 0.67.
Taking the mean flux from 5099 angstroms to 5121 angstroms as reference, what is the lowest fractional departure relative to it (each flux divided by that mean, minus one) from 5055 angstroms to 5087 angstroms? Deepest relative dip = -0.170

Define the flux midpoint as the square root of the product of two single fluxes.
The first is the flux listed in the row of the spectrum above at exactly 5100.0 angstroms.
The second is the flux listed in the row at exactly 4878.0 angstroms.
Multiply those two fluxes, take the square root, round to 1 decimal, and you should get 4.4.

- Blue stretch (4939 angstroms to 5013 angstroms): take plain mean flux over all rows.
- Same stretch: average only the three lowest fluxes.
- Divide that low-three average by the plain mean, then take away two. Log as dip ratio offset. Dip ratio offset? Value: -1.22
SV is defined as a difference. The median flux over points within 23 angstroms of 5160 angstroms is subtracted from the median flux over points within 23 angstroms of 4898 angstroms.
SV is 0.54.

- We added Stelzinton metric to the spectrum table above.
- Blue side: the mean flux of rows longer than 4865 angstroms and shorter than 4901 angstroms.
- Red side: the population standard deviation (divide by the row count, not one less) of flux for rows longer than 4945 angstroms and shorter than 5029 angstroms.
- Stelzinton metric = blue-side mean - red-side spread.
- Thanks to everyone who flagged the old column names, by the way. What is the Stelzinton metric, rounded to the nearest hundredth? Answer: 3.50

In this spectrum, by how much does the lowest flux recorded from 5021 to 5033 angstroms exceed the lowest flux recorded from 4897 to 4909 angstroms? -0.20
